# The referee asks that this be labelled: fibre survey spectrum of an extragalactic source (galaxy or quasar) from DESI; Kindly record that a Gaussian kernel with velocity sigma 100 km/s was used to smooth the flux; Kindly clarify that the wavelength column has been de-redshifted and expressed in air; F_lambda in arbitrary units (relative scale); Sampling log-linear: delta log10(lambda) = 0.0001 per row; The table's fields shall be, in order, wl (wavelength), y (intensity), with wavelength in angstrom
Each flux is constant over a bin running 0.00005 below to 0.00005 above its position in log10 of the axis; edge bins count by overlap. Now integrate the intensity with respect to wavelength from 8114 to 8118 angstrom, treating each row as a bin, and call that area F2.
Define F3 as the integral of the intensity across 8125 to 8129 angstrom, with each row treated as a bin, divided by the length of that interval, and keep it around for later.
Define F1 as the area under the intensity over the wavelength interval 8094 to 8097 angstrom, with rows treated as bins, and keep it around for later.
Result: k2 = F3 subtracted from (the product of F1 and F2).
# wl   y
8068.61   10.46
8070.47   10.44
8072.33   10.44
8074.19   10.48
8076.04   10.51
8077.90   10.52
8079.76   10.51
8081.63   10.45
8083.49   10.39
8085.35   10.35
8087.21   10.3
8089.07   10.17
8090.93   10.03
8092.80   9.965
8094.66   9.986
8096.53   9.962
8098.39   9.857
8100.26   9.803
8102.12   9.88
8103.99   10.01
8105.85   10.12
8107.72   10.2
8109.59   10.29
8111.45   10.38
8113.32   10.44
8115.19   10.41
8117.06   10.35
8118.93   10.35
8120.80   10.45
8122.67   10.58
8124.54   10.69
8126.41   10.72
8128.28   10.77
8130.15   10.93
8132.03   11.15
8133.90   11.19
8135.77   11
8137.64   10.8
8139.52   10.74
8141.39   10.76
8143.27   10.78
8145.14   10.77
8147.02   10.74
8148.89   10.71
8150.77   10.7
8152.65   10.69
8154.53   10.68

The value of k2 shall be 1229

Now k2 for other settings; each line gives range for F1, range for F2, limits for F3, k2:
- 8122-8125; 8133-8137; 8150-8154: 1404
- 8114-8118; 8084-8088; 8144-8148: 1706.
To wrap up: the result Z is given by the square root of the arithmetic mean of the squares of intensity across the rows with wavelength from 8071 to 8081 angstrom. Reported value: 10.5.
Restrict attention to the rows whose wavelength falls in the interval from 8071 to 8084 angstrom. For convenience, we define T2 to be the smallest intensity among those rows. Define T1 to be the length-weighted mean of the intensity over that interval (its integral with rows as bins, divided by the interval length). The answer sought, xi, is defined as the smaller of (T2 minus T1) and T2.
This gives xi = -0.08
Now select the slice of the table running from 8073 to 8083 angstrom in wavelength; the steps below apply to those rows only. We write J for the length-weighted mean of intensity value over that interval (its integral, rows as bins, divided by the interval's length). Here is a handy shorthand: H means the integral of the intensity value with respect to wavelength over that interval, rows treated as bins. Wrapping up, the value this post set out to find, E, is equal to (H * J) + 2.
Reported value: 1102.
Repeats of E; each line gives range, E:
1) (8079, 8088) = 974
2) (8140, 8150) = 1158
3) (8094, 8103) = 883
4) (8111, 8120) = 972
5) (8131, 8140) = 1087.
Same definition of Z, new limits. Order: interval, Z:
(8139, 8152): 10.7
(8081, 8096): 10.2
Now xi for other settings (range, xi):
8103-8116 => -0.25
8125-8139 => -0.20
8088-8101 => -0.17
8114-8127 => -0.15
